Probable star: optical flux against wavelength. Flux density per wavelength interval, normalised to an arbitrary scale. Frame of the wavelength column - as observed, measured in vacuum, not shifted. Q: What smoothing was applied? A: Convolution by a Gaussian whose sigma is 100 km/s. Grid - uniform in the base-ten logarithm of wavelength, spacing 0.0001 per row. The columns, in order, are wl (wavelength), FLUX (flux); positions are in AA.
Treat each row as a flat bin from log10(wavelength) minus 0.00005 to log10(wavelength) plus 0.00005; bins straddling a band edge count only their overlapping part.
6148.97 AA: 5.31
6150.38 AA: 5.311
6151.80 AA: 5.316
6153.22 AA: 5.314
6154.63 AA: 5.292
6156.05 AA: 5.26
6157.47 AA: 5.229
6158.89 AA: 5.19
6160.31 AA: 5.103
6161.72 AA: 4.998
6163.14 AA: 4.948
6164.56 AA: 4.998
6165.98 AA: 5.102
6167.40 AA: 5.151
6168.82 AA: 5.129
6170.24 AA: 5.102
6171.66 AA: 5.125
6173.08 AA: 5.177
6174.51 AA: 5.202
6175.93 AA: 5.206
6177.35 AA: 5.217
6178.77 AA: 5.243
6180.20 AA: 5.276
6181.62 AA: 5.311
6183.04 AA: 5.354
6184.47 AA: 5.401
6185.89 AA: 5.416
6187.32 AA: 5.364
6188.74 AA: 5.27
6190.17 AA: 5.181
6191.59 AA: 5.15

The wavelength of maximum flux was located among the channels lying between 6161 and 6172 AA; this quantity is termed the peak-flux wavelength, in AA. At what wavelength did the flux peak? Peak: 6167.40 AA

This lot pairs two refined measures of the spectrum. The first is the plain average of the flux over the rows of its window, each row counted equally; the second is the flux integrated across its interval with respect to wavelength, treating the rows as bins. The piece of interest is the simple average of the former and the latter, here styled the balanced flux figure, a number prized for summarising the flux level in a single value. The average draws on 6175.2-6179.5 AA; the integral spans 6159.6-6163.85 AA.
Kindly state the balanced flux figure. 13.3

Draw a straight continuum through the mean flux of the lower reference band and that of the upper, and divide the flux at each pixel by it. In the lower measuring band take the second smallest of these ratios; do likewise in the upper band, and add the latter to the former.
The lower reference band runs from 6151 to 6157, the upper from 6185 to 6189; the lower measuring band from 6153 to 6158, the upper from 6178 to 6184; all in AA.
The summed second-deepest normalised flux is 1.98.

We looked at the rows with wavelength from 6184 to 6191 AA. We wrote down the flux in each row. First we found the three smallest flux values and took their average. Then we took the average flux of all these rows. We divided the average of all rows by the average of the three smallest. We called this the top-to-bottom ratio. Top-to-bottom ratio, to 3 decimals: 1.010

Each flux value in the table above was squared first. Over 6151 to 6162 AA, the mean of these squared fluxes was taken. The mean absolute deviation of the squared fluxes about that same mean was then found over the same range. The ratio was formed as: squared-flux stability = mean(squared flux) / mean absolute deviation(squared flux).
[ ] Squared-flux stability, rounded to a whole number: 30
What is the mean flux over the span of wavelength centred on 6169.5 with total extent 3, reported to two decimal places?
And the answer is 5.12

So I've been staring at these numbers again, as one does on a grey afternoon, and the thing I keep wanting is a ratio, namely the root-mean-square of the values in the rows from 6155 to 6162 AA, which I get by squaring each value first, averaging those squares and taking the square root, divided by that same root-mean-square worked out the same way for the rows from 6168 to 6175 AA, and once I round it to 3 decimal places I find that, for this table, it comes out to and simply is 1.002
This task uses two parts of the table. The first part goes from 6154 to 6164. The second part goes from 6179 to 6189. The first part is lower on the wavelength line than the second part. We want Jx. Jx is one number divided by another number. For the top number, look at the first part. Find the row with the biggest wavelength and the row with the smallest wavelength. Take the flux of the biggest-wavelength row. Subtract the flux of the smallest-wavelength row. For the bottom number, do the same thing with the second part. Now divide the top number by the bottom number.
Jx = 57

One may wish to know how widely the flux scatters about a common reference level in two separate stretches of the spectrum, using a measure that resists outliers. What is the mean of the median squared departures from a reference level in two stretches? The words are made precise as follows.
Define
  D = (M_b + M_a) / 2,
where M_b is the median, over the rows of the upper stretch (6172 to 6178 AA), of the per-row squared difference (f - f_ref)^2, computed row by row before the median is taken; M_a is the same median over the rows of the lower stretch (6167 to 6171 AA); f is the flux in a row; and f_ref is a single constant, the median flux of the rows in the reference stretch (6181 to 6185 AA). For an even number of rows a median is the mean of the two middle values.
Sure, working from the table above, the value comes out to 0.037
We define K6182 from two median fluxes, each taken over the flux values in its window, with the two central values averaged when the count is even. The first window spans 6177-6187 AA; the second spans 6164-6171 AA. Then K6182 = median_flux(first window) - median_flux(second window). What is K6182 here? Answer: 0.21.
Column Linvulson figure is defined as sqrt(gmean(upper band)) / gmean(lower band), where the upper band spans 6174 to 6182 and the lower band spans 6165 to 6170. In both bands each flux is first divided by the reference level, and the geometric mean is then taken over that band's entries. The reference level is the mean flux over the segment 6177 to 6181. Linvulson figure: 1.02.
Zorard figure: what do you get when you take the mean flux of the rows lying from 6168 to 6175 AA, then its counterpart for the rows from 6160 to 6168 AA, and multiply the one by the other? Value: 26.0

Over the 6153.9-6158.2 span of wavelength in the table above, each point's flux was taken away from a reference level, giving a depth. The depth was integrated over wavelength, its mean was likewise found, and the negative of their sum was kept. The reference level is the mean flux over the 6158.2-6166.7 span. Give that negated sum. 1.07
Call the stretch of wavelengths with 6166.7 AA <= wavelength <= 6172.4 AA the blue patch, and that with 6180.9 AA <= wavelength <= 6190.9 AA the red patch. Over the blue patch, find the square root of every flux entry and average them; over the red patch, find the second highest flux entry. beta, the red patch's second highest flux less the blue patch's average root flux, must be 3.14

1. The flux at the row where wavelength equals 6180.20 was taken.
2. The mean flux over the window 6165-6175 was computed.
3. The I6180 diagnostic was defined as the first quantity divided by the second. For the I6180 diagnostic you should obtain 1.03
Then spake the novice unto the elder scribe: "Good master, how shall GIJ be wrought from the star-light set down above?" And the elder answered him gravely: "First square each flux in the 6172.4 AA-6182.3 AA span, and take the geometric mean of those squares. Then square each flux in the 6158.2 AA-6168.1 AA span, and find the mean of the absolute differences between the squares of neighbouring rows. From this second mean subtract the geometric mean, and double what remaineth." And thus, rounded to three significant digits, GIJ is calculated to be -53.3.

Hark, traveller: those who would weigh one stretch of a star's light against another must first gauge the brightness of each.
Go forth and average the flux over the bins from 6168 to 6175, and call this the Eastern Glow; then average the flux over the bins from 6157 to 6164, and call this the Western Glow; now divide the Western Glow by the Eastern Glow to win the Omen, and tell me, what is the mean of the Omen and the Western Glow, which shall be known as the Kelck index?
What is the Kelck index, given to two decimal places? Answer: 3.04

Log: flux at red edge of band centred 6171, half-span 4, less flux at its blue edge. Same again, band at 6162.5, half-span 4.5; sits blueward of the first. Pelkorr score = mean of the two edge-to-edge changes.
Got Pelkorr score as -0.02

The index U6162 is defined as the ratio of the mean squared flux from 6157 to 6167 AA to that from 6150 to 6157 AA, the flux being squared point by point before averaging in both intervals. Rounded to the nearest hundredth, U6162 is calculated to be 0.92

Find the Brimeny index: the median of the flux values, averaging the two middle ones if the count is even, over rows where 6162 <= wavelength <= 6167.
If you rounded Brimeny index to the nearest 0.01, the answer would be 5.00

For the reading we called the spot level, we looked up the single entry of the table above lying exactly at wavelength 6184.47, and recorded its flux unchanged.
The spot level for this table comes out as 5.401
